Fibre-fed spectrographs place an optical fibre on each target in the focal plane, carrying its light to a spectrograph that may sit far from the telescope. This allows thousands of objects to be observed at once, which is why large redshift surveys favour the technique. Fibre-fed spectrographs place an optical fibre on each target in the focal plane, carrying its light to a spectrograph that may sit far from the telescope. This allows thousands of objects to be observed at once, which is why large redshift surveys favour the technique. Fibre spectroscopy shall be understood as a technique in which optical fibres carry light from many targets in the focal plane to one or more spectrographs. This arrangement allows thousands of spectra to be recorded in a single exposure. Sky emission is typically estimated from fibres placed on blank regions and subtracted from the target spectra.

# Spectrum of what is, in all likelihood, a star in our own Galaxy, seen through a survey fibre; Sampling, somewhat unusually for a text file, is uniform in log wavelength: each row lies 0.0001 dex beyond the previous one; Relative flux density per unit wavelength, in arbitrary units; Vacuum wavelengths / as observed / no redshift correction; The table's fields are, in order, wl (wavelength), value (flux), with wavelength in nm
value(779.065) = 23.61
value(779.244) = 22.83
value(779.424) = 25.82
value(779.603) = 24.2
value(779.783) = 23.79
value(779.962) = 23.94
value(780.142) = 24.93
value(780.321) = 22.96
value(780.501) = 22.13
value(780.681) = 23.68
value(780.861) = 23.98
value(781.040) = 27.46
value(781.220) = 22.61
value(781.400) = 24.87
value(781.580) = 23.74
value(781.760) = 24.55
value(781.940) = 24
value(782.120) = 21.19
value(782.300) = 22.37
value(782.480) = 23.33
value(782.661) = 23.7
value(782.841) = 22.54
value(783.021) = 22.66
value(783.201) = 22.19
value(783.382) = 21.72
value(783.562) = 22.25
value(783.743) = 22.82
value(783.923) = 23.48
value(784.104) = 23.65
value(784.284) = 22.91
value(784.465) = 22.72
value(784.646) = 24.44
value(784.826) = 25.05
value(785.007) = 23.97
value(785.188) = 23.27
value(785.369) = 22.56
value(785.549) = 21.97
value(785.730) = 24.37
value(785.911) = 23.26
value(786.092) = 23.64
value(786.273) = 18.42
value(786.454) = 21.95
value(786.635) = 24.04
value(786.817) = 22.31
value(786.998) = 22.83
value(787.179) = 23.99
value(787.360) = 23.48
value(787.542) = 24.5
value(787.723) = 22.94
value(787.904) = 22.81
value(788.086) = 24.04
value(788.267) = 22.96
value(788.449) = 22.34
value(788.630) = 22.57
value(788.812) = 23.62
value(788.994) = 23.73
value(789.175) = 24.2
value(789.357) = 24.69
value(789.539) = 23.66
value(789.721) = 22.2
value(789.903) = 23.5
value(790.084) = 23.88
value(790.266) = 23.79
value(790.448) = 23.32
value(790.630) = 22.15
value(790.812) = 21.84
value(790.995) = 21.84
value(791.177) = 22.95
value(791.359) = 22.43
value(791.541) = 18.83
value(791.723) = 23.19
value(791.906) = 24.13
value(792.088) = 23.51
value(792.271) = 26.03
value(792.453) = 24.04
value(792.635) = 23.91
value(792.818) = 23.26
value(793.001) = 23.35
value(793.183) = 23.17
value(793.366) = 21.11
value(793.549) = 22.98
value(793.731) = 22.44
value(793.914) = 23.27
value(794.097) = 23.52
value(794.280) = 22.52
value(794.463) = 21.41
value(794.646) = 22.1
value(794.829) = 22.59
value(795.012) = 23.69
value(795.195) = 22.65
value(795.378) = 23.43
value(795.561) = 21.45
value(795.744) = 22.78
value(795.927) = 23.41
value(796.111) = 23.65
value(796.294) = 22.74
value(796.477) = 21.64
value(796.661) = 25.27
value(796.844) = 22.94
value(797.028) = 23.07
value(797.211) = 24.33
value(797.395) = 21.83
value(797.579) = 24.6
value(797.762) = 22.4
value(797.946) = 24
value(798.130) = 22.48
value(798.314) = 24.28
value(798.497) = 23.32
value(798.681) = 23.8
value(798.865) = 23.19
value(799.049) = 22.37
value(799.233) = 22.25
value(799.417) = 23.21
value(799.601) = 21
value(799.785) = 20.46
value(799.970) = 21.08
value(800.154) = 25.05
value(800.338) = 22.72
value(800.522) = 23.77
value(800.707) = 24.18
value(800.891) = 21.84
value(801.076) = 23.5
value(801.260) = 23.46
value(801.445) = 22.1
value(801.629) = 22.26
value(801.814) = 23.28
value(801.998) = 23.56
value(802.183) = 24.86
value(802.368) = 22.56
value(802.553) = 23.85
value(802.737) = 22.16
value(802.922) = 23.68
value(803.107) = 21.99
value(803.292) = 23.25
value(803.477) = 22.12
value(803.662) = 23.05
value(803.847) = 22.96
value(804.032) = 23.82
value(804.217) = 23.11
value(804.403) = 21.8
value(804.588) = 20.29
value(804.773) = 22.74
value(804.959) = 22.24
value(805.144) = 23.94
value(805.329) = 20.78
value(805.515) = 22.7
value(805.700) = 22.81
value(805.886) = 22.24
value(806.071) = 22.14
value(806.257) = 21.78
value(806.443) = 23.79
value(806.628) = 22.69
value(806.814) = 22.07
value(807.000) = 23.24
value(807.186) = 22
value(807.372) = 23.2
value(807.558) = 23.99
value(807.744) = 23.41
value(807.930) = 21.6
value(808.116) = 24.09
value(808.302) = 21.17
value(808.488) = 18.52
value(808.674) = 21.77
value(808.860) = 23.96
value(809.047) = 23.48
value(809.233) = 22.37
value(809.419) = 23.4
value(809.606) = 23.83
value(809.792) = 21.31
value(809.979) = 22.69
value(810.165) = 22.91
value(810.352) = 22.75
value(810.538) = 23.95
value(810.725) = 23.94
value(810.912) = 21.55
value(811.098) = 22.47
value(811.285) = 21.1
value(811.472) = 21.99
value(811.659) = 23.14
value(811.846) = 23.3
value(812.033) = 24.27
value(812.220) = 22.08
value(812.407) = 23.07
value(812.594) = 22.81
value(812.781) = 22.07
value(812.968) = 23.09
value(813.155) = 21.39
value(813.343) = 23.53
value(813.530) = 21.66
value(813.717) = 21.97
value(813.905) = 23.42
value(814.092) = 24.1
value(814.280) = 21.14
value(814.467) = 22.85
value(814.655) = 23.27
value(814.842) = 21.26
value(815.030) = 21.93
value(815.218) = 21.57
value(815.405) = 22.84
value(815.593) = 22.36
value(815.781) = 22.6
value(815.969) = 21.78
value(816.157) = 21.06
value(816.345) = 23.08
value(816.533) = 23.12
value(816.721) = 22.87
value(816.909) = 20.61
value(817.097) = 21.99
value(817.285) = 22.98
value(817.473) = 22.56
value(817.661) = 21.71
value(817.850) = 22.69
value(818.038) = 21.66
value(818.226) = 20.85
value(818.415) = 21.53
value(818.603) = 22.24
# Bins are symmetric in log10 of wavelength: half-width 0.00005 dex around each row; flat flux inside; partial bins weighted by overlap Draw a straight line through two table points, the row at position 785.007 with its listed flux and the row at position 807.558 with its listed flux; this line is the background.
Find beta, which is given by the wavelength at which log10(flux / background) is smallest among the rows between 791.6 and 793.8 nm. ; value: 793.366 nm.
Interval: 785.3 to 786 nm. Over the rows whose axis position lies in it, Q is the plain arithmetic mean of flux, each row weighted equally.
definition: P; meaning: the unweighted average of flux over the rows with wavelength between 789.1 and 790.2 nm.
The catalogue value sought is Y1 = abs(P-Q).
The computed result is 0.6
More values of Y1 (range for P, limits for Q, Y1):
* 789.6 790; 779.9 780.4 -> 1.1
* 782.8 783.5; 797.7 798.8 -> 1.1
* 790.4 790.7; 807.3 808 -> 0.3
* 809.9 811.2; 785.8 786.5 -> 1.1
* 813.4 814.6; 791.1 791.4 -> 0.2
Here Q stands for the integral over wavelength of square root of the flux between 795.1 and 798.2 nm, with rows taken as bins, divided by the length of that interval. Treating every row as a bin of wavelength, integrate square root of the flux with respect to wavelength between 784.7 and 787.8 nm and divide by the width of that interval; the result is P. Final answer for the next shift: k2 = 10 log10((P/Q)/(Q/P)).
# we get -0.001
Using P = 4.81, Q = 4.81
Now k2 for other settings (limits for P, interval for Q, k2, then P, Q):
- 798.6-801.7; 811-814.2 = 0.009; 4.76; 4.76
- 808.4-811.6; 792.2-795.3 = -0.110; 4.74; 4.80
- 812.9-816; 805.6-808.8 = 0.001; 4.73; 4.73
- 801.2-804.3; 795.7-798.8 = -0.050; 4.80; 4.83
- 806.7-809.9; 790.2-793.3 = -0.090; 4.75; 4.79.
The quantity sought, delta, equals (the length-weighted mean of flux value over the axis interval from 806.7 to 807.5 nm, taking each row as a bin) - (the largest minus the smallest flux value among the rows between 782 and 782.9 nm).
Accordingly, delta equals 20.2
